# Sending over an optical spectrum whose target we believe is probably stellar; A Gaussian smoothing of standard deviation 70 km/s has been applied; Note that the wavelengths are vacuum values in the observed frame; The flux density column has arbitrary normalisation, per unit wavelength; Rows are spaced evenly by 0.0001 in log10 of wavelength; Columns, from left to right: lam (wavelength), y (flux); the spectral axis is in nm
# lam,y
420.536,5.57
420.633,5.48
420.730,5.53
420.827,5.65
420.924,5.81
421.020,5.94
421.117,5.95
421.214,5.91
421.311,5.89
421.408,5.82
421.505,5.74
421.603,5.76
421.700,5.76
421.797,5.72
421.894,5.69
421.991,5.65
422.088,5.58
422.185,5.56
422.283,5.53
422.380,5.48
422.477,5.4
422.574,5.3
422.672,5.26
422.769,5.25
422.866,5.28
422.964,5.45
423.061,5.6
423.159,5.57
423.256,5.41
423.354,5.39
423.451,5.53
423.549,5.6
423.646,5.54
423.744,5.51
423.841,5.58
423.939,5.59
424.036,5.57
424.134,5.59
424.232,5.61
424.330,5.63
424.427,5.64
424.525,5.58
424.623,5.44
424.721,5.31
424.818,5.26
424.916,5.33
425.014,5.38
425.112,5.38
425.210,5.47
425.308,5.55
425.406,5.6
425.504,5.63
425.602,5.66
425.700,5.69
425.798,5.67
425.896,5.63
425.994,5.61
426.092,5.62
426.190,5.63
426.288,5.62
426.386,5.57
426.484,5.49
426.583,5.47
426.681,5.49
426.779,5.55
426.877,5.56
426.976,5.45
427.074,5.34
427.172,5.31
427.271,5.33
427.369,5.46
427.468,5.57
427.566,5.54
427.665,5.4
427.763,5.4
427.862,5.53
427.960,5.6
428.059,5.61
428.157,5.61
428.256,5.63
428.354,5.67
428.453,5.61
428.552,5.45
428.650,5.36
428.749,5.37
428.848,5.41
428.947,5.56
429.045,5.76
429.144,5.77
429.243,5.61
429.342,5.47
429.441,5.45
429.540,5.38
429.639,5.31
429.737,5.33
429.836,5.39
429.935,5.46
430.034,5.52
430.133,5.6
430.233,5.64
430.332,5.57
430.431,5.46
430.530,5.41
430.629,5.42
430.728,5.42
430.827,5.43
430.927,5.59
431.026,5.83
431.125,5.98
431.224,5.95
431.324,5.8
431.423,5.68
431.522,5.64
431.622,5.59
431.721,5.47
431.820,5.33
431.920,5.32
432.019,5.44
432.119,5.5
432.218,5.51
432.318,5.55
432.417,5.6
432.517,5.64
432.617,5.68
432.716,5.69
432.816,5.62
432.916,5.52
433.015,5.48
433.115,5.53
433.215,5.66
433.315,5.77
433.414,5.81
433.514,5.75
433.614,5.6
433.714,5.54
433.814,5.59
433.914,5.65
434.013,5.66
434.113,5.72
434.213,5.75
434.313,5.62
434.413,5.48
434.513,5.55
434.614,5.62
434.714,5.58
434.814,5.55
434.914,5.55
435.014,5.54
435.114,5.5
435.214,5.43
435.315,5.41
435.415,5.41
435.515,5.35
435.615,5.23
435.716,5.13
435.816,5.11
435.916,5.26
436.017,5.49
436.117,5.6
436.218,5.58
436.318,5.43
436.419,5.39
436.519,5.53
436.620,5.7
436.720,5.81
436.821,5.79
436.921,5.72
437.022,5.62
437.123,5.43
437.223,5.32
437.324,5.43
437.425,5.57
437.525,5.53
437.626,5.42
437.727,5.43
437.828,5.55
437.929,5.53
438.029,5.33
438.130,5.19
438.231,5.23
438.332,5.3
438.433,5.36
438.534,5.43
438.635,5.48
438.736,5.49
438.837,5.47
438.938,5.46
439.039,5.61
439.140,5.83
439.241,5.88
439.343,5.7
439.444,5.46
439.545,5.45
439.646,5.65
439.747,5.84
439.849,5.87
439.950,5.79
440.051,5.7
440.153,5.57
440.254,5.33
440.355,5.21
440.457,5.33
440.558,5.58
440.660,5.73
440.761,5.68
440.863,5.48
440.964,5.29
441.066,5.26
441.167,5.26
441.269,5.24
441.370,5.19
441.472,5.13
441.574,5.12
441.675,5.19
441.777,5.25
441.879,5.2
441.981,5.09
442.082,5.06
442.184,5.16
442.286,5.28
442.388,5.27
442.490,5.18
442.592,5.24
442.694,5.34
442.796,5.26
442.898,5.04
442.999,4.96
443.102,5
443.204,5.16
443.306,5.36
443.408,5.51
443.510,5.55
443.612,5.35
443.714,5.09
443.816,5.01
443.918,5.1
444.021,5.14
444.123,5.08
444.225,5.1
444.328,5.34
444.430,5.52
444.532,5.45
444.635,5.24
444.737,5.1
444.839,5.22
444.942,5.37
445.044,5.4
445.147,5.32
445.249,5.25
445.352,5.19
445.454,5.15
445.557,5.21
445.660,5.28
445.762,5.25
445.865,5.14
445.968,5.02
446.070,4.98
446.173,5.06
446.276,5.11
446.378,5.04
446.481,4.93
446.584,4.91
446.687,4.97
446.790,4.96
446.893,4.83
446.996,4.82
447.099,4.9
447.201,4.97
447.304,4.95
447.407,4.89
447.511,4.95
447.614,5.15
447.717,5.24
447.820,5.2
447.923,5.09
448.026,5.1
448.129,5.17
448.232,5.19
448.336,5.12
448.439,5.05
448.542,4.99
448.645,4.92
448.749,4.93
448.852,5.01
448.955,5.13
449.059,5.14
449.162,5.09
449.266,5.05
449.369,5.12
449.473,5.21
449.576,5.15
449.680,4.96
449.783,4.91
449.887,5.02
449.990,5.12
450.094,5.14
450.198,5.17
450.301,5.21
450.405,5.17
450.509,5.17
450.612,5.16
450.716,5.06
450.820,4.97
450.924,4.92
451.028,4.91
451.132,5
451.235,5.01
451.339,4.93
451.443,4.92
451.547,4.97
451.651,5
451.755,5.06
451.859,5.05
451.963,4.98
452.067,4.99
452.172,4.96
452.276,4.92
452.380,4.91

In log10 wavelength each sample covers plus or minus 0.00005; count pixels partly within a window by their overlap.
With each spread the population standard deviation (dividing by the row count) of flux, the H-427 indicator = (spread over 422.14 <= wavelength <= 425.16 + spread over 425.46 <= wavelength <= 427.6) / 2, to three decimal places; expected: 0.117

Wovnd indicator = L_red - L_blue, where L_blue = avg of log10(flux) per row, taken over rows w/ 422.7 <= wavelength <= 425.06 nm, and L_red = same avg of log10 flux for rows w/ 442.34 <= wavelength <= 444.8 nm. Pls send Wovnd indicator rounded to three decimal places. -0.021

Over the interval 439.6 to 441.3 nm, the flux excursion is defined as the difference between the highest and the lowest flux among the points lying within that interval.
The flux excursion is 0.66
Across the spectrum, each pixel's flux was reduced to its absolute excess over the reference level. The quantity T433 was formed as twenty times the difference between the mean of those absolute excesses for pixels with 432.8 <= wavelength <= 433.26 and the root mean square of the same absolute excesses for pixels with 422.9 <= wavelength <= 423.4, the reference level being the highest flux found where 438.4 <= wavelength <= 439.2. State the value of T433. -2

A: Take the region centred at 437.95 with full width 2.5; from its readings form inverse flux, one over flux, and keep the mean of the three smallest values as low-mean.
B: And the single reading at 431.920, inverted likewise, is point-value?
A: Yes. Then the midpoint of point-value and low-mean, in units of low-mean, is 1.05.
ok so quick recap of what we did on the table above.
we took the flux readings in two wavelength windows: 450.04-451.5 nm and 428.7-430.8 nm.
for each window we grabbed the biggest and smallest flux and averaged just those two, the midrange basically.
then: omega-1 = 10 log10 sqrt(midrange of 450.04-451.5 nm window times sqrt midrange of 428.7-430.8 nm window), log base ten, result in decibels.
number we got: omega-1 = 5.38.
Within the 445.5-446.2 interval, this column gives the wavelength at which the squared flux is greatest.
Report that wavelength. 445.660 nm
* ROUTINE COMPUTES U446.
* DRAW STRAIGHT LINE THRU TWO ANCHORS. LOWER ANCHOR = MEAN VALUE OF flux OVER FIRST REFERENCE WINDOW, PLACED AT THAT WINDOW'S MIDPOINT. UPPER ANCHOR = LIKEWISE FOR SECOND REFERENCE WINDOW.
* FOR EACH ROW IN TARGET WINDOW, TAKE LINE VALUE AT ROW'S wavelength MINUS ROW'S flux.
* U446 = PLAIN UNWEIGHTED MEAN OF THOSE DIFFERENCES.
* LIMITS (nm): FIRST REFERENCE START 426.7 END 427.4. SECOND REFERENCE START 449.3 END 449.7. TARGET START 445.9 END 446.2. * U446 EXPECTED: 0.1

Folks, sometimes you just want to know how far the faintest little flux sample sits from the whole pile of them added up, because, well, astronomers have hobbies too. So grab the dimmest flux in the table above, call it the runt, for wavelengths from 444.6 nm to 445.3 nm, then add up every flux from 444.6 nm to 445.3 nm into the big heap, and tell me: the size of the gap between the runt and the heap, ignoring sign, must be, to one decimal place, 31.8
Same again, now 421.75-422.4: 33.7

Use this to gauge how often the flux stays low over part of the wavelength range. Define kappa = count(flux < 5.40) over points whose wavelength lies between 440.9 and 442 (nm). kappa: 11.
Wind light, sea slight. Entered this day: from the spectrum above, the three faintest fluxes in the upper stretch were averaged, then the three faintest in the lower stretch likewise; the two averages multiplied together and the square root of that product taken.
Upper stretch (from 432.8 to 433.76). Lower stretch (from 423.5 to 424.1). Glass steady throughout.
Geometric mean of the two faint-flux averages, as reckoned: 5.52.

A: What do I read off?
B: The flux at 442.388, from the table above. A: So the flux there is 5.27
